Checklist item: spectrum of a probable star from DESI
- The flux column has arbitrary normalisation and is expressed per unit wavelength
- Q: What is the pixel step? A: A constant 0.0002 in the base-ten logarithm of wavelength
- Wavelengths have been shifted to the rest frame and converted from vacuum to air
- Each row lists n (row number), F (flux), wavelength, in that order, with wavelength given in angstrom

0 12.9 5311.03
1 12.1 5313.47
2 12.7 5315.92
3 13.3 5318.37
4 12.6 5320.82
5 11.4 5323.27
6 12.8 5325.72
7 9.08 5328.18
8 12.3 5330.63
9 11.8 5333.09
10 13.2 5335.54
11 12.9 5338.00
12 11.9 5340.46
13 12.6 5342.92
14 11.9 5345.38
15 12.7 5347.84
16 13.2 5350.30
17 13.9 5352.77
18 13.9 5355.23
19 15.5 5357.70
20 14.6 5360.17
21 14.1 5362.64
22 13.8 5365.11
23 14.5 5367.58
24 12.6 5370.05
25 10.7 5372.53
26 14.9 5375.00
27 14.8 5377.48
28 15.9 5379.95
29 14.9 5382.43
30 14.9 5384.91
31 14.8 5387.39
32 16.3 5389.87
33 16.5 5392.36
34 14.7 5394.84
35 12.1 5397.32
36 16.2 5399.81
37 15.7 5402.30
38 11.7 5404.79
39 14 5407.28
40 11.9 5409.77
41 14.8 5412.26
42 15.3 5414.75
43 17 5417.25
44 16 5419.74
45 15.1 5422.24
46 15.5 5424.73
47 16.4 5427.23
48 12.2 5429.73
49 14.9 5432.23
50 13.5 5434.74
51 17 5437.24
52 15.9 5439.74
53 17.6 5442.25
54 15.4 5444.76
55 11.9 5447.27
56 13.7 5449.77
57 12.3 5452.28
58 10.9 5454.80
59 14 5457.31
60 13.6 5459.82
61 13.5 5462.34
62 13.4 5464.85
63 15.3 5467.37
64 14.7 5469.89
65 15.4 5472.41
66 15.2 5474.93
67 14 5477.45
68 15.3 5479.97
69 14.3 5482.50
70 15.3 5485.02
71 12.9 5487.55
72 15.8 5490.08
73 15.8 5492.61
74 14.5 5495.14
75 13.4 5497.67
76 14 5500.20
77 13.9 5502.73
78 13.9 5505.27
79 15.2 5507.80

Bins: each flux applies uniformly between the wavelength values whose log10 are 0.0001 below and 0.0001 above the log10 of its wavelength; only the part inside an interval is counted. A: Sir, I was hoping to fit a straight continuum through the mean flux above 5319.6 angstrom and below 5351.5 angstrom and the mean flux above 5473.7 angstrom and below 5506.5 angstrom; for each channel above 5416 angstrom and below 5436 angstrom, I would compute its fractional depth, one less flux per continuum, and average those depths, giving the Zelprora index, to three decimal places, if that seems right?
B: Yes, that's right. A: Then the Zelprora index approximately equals -0.115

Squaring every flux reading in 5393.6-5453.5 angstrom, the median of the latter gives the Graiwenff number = 225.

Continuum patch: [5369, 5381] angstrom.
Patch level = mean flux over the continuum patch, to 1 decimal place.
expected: 13.8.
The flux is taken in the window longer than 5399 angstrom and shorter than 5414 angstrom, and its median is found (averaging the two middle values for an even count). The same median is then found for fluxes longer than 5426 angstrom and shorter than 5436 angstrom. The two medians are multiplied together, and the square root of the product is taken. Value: 14.3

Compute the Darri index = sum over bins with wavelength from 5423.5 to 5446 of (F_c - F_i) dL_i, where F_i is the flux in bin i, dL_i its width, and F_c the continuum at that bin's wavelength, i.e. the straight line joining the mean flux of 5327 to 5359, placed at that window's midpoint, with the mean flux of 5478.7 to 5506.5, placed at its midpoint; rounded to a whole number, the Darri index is -36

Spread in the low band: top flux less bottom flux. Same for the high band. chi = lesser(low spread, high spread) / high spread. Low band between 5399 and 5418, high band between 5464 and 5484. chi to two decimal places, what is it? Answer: 1.00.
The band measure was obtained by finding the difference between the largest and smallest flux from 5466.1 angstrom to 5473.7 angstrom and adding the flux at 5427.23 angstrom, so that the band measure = 17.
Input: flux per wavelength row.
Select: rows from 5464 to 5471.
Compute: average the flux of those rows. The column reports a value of 14.5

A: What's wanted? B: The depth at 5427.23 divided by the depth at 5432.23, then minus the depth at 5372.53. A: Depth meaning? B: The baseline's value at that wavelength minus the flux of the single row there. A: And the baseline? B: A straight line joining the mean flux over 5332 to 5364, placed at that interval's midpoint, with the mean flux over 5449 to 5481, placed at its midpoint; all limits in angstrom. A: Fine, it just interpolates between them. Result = 0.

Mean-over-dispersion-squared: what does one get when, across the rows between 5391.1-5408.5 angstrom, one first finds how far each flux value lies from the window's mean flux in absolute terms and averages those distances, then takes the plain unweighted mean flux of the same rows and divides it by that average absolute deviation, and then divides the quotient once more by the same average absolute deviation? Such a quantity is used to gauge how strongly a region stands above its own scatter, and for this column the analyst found 6.0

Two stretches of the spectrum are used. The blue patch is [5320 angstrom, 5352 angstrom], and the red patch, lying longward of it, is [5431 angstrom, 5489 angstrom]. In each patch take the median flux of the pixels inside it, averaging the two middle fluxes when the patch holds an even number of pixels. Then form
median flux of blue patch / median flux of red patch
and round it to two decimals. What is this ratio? 0.88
